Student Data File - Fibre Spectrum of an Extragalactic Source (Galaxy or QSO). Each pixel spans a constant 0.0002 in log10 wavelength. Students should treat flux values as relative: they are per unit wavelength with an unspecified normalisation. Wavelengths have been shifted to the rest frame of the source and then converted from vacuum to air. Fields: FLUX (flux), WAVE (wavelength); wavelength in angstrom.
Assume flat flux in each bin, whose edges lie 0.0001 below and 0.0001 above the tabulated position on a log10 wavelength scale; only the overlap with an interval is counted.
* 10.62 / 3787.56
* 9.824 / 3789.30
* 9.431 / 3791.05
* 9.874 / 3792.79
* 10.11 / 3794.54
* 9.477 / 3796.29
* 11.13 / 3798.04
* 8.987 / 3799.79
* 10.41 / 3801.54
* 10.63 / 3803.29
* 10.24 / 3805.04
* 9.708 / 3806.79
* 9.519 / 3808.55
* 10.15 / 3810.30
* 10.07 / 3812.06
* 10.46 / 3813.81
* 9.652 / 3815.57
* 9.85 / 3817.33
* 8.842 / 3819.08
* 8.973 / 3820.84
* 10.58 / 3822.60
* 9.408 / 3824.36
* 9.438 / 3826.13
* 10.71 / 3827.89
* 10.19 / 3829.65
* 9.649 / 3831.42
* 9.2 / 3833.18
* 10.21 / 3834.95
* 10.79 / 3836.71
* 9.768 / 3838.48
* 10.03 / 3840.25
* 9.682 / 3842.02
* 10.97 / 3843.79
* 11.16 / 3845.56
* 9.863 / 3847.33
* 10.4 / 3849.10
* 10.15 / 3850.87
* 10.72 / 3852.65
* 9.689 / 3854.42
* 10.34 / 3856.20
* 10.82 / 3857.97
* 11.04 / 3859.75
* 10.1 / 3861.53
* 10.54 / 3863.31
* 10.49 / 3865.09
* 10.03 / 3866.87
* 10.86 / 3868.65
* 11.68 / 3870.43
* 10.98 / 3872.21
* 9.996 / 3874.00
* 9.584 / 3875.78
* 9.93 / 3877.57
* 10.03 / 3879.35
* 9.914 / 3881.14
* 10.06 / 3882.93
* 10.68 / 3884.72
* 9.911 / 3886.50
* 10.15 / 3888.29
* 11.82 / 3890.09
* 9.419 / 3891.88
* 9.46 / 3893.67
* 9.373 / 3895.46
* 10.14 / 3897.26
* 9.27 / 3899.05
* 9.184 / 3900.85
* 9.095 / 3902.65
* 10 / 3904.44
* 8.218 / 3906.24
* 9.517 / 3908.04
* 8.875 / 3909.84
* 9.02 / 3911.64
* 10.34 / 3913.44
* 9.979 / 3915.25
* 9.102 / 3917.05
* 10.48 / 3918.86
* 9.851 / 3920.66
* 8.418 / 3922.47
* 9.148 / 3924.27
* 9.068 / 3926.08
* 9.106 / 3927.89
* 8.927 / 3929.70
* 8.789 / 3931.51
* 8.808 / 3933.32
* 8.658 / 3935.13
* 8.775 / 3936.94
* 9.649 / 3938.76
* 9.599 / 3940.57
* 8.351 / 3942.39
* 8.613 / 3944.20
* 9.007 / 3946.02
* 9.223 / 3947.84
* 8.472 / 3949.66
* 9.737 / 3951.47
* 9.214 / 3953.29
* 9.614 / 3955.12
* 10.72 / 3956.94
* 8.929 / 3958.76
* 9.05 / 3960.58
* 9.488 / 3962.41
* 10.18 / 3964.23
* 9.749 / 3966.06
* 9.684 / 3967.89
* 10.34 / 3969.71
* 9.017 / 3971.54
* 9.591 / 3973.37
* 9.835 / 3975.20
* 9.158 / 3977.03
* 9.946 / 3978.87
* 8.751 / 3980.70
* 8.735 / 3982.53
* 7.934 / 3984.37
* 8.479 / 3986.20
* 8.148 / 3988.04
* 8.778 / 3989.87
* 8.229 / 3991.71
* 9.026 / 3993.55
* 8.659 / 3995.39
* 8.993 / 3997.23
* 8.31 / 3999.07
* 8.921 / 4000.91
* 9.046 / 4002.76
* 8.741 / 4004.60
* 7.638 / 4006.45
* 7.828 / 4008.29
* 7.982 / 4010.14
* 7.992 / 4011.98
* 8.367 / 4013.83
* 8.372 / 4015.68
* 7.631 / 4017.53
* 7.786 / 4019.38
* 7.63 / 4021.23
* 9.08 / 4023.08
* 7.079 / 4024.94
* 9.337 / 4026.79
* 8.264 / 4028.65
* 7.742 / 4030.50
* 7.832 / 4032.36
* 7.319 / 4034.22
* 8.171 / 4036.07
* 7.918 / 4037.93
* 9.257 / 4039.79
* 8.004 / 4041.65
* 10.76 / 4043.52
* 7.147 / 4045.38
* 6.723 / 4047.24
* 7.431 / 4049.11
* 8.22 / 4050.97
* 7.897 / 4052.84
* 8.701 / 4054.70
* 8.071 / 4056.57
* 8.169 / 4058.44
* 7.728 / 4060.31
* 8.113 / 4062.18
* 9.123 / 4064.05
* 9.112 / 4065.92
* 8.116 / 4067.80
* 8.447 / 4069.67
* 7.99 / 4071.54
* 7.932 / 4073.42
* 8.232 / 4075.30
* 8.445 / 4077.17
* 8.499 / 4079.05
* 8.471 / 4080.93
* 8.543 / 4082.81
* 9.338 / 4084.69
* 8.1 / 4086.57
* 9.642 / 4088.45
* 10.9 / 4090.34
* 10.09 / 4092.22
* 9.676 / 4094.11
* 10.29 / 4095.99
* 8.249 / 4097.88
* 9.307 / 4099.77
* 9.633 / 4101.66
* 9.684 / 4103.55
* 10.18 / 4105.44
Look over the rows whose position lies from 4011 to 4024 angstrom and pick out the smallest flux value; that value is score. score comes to 7.63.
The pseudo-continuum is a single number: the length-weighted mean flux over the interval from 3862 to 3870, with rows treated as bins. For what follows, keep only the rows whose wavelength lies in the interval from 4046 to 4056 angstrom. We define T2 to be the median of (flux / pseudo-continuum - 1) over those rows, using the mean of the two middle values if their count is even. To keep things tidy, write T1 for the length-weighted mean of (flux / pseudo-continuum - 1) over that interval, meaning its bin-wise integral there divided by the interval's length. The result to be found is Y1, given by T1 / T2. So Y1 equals 1.04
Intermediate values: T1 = -0.26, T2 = -0.25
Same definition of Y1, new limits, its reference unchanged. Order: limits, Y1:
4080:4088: 0.92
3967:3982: 1.13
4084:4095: 1.03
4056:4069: 0.90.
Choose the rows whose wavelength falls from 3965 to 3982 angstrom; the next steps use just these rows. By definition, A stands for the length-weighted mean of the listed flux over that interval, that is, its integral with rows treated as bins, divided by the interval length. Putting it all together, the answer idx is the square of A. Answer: 91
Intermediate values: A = 9.5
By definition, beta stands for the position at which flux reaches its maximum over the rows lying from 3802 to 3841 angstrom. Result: 3836.71 angstrom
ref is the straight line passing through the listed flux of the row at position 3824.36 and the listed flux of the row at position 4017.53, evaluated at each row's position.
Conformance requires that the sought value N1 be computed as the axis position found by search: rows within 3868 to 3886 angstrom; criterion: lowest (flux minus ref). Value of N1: 3875.78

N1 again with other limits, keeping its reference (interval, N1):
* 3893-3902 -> 3900.85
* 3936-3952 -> 3942.39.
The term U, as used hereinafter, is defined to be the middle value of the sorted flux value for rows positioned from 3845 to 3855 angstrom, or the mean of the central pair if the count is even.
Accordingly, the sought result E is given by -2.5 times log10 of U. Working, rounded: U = 10.3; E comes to -2.53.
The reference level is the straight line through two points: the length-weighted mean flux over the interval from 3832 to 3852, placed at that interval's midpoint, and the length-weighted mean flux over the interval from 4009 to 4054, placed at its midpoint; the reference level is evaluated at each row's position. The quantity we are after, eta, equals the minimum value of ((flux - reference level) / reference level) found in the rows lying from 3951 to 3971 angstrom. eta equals 0.00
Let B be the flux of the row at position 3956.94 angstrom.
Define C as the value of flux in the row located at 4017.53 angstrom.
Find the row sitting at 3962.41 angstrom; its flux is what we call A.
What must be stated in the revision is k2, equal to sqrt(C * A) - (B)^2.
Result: -106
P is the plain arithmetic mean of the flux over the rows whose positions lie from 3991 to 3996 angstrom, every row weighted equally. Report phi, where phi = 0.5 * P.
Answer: 4.3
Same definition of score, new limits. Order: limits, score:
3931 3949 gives 8.351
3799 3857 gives 8.842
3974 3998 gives 7.934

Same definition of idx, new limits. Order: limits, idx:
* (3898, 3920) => 89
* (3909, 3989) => 85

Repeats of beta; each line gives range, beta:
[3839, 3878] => 3870.43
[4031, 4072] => 4043.52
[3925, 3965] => 3956.94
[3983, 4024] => 4023.08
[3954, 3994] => 3956.94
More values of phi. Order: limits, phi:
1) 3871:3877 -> 5.1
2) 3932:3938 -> 4.4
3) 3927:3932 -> 4.5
